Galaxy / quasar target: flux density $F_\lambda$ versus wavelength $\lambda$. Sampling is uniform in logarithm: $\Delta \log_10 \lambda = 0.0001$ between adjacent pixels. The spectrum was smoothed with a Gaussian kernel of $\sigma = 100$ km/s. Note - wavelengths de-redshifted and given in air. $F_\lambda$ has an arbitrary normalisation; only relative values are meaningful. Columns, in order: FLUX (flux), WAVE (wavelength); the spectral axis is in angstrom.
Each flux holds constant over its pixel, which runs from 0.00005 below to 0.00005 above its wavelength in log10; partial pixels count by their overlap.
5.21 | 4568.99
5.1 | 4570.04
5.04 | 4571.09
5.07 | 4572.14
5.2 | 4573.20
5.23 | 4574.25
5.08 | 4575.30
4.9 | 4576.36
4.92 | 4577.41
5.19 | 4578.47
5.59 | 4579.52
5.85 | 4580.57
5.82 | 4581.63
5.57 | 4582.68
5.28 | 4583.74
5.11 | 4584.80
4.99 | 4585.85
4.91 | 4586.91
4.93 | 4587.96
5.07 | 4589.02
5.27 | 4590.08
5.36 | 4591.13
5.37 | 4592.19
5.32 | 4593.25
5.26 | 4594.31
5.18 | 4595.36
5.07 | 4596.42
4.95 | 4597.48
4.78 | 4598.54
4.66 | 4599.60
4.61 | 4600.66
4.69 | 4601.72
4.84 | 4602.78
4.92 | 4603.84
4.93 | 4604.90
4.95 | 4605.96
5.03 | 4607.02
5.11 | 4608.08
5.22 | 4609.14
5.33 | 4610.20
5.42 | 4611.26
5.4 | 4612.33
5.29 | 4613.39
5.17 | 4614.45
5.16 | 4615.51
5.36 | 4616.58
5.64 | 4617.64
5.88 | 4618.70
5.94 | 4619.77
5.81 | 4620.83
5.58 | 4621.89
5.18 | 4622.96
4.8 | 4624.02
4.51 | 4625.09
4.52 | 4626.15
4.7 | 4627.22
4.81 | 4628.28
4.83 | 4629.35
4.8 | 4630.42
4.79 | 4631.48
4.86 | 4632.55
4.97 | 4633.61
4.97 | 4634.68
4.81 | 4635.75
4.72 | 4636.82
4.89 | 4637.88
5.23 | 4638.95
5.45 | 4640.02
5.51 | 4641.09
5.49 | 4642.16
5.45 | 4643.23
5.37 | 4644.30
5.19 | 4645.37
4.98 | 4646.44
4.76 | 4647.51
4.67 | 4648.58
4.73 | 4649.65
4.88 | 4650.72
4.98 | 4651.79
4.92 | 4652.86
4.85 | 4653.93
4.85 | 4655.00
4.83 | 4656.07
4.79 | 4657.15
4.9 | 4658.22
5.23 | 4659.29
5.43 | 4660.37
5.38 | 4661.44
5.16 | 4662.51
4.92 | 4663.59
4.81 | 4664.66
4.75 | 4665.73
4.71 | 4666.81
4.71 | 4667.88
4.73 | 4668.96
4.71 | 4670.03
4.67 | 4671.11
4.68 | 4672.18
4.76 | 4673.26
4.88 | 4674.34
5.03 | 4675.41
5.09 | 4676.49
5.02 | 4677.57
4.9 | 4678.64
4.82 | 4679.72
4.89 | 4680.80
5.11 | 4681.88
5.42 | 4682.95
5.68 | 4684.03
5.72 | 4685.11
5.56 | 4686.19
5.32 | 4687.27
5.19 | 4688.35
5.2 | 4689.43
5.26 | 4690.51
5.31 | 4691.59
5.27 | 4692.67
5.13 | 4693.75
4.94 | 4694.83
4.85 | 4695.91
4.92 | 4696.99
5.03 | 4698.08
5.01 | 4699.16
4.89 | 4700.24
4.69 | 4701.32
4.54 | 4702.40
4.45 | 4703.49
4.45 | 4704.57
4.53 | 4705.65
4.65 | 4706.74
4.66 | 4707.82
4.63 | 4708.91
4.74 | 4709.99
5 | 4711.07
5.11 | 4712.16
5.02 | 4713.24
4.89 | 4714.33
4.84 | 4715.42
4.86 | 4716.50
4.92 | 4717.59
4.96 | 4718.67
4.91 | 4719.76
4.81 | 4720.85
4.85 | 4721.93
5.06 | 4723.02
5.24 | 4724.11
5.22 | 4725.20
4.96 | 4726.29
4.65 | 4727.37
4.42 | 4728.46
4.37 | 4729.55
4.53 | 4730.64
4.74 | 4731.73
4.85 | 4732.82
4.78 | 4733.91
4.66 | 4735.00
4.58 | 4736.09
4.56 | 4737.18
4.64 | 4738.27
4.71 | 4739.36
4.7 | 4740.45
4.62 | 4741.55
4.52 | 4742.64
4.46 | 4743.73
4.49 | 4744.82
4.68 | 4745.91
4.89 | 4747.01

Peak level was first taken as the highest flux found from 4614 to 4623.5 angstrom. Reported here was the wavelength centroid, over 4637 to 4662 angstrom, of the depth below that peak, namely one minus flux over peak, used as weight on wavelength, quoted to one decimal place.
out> 4650.3 angstrom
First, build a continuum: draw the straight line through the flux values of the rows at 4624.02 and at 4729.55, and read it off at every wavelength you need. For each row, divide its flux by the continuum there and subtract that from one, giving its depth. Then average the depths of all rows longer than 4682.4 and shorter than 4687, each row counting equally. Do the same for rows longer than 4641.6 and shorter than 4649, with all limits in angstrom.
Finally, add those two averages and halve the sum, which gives -0.16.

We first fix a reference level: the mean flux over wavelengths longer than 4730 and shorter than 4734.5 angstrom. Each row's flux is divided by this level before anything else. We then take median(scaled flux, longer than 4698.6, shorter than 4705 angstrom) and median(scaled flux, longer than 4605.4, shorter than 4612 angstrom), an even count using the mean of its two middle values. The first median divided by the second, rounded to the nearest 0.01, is 0.89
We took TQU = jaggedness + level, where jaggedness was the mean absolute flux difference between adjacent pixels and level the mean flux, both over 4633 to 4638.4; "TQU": 5.0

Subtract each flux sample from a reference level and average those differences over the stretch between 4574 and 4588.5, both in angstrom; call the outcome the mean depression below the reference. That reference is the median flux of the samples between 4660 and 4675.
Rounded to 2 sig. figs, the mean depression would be -0.49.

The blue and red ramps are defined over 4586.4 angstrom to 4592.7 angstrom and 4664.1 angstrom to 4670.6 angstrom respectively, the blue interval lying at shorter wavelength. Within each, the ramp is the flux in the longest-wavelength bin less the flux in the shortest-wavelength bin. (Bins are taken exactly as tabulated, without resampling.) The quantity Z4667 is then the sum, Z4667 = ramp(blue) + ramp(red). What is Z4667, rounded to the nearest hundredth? 0.36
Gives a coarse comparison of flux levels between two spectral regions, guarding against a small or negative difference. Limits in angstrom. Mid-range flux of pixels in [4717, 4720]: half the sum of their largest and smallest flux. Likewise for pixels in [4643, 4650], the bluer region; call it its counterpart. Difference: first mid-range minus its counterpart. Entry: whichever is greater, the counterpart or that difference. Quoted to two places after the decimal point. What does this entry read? 5.06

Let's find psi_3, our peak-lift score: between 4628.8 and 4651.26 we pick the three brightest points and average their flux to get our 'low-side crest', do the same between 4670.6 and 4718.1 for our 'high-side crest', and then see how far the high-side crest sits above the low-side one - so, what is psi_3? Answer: 0.17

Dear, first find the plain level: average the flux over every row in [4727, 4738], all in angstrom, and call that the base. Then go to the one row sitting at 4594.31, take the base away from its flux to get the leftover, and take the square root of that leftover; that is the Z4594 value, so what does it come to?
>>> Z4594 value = 0.80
